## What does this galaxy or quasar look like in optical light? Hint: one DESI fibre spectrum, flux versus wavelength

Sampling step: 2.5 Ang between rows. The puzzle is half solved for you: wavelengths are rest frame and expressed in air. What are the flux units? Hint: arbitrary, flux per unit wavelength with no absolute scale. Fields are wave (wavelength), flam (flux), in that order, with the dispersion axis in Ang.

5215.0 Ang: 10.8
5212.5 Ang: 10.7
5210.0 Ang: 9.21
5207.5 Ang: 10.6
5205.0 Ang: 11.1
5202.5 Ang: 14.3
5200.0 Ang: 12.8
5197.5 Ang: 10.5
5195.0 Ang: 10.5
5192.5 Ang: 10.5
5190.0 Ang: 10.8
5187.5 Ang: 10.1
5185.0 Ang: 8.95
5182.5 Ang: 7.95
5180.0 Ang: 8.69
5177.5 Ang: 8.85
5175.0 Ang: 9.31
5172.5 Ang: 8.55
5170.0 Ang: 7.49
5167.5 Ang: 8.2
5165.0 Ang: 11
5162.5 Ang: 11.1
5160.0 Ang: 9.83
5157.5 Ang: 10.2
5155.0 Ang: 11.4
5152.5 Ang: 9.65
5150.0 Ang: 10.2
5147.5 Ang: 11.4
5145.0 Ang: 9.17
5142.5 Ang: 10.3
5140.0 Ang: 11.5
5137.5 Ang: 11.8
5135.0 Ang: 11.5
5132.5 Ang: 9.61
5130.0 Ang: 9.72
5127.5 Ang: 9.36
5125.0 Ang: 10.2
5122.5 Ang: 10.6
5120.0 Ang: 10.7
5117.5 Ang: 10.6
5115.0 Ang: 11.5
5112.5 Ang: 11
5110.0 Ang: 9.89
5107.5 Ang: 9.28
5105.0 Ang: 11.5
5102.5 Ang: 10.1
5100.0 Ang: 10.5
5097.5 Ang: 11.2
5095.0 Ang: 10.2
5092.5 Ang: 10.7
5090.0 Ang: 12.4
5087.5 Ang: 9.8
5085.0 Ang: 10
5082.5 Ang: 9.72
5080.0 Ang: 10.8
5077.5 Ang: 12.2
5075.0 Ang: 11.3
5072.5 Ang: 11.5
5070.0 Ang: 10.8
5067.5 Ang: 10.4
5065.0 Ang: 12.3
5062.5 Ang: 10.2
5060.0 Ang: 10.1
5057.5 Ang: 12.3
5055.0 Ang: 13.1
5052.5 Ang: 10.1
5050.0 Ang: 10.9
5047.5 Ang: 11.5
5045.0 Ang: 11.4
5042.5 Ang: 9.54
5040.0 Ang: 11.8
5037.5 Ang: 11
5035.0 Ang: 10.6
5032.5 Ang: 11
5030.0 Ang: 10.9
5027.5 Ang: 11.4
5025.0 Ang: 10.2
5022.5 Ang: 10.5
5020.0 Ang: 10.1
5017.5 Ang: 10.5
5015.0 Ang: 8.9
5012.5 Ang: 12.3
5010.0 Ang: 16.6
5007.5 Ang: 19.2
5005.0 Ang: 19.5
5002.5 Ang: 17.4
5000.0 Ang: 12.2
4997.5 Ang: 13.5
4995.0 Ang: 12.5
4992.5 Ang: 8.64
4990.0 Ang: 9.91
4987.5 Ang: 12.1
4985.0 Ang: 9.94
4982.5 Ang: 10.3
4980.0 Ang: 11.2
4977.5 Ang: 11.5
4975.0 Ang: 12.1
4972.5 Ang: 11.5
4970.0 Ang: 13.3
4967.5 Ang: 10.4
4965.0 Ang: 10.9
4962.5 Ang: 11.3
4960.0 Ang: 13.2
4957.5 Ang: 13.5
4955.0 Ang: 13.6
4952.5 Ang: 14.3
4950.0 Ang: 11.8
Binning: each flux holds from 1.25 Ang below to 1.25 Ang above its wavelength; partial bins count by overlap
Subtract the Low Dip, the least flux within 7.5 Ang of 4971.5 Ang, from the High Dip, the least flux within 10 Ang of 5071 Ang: 0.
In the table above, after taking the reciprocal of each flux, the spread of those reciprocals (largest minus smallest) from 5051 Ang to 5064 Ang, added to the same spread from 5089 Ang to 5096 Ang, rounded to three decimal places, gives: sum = 0.040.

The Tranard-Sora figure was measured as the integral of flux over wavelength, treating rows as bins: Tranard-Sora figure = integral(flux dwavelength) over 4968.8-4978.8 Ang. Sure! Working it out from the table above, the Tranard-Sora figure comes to 121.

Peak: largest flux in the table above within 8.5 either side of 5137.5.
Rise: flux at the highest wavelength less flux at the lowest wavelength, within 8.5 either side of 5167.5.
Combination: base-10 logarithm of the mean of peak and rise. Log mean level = 0.75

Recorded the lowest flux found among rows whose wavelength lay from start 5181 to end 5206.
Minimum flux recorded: 7.95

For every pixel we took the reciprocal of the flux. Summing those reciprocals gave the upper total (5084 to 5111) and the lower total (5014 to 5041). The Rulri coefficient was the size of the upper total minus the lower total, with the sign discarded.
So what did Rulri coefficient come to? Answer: 0.013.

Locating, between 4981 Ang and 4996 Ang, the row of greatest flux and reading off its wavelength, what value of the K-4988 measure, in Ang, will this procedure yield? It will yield 4995.0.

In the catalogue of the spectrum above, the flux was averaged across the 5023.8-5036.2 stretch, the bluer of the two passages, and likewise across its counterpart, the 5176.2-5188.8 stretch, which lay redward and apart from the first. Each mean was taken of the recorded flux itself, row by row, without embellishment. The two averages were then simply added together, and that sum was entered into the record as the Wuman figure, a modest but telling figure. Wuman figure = 19.7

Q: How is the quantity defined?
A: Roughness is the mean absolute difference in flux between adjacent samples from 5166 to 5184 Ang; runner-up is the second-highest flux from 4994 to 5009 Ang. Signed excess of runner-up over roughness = 19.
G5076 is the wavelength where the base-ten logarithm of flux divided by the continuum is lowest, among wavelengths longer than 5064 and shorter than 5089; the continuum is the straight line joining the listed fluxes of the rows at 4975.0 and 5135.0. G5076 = 5082.5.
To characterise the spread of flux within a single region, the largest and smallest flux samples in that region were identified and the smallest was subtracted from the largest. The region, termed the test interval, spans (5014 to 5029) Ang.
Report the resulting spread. 2.50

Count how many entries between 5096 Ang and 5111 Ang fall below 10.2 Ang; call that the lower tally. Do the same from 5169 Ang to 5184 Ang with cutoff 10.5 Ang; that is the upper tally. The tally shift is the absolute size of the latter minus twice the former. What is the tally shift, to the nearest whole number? 0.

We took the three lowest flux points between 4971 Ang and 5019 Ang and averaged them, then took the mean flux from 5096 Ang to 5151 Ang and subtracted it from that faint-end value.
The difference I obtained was -1.4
